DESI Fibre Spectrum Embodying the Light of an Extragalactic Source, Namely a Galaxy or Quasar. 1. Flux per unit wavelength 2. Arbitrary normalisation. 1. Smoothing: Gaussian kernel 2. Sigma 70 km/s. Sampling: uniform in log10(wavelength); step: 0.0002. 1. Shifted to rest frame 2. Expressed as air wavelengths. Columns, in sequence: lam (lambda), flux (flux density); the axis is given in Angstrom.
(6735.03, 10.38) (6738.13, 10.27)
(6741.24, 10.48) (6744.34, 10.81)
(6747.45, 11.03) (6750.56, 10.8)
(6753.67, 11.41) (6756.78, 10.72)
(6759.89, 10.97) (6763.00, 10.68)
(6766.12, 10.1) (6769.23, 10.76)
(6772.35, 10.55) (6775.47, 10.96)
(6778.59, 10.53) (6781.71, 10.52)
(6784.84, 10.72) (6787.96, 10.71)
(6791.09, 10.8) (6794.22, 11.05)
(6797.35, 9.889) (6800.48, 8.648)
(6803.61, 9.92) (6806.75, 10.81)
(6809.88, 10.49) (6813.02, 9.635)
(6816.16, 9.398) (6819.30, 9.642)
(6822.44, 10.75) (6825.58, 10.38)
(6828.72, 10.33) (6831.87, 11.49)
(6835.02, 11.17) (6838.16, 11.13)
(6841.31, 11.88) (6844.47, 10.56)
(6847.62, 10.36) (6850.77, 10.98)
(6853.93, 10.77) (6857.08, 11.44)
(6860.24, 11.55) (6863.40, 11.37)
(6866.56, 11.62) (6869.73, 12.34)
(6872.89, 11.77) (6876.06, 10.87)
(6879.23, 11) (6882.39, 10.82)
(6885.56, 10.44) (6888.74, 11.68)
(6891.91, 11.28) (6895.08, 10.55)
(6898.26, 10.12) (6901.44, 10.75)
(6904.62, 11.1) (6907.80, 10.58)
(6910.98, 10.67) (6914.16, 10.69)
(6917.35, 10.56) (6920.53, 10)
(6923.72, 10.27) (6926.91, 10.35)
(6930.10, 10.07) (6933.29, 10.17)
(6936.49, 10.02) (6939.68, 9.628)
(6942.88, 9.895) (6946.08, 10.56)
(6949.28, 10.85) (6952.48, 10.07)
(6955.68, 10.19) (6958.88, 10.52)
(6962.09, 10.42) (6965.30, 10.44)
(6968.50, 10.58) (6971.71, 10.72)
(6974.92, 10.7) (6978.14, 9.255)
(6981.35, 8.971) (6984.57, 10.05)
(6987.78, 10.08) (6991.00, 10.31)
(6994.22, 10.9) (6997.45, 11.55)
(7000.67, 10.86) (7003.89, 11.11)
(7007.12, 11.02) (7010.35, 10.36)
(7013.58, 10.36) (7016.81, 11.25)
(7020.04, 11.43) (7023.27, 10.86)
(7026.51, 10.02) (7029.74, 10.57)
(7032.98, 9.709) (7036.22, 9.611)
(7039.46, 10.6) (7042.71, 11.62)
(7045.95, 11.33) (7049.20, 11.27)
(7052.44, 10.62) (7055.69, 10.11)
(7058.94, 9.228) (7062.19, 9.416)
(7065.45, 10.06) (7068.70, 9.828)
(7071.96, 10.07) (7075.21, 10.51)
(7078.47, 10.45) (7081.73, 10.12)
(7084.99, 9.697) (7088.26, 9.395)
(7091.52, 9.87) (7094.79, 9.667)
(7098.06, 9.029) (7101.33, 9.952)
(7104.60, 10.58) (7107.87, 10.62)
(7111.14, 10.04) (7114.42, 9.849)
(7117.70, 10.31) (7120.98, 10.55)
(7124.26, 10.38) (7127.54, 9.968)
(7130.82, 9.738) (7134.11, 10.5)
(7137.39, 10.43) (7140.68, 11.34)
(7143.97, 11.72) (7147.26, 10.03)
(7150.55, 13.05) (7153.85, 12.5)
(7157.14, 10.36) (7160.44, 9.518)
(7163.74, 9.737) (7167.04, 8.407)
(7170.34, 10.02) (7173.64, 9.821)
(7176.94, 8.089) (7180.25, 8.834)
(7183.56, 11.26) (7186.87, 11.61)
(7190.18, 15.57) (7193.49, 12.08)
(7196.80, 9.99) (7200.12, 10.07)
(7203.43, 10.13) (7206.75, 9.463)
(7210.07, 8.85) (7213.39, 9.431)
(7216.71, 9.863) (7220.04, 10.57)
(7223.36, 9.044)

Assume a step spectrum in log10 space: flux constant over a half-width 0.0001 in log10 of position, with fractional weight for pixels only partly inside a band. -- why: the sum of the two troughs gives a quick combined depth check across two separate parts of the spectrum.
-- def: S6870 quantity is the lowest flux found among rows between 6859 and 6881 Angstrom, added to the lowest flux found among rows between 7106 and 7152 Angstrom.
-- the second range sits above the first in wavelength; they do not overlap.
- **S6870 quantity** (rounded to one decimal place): 20.6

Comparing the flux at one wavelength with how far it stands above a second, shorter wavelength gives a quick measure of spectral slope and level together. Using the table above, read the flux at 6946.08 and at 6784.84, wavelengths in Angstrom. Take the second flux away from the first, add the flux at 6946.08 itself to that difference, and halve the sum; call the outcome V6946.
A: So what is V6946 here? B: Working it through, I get 5.2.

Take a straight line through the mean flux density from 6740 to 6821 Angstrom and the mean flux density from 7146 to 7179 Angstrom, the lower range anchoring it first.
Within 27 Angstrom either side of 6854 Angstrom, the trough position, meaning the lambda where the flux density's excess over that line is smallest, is 6828.72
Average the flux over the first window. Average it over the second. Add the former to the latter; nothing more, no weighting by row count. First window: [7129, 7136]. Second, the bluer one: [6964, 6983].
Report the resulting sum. 20.2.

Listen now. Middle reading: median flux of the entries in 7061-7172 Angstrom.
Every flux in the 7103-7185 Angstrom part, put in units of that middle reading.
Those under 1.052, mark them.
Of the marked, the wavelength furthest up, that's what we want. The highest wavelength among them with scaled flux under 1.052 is 7180.25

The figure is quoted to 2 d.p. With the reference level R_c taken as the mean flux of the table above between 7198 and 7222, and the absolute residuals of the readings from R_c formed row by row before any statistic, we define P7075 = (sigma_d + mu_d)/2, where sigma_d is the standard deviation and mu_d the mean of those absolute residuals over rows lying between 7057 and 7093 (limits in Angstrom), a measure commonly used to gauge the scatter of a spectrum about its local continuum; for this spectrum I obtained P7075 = 0.29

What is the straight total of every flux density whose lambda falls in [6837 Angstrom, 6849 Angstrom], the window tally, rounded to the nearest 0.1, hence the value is 43.9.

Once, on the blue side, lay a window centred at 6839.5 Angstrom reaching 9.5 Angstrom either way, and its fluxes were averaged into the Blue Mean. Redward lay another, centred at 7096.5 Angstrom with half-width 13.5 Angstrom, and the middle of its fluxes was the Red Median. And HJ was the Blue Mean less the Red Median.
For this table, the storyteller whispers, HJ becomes 1.3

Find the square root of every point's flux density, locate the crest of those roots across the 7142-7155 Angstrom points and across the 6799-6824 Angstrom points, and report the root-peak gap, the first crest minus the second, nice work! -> 0.32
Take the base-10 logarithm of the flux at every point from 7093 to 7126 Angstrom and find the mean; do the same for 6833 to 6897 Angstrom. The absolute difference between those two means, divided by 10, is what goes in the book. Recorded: 0.0044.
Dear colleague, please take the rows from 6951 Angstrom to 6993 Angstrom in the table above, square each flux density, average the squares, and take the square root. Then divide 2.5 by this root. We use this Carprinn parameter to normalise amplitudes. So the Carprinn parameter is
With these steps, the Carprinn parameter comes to 0.245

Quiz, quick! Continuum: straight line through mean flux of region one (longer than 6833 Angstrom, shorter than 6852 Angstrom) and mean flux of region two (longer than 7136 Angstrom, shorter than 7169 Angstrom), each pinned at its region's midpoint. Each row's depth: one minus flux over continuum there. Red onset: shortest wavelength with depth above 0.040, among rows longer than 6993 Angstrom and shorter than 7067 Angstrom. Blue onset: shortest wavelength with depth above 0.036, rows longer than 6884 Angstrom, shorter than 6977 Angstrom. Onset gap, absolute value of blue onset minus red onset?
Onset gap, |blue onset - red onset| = 124.8 Angstrom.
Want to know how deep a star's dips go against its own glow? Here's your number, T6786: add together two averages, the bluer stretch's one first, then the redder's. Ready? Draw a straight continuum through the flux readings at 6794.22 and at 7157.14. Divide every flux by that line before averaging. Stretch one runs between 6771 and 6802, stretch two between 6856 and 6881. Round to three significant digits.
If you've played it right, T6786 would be 2.00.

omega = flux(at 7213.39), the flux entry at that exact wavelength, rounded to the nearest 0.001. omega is 9.431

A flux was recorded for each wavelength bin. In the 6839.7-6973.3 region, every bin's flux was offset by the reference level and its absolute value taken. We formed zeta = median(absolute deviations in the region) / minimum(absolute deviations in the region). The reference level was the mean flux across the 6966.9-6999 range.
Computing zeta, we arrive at 10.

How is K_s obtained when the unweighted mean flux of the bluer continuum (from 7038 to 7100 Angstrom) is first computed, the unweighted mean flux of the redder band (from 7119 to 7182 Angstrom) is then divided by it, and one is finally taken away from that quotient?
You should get 0.011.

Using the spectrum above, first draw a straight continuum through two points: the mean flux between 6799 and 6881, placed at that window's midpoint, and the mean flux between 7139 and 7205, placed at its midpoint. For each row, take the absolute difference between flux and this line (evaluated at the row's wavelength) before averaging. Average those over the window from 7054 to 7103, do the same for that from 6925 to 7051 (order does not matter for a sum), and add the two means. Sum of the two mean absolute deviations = 1.44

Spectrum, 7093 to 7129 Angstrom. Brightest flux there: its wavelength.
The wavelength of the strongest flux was 7107.87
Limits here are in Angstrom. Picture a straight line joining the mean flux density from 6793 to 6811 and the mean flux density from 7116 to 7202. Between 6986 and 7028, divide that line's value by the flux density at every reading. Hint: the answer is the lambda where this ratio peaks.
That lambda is 7026.51 Angstrom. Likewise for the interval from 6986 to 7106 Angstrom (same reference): 7098.06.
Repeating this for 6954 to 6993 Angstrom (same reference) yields 6981.35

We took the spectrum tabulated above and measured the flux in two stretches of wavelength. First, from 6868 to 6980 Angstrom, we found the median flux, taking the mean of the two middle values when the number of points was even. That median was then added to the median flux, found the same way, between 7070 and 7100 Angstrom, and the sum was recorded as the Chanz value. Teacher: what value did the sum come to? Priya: 20.4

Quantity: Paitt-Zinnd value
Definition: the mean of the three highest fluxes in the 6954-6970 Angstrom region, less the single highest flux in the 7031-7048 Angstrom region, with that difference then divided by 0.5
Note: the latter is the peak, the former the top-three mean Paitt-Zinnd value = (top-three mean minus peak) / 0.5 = -2.2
